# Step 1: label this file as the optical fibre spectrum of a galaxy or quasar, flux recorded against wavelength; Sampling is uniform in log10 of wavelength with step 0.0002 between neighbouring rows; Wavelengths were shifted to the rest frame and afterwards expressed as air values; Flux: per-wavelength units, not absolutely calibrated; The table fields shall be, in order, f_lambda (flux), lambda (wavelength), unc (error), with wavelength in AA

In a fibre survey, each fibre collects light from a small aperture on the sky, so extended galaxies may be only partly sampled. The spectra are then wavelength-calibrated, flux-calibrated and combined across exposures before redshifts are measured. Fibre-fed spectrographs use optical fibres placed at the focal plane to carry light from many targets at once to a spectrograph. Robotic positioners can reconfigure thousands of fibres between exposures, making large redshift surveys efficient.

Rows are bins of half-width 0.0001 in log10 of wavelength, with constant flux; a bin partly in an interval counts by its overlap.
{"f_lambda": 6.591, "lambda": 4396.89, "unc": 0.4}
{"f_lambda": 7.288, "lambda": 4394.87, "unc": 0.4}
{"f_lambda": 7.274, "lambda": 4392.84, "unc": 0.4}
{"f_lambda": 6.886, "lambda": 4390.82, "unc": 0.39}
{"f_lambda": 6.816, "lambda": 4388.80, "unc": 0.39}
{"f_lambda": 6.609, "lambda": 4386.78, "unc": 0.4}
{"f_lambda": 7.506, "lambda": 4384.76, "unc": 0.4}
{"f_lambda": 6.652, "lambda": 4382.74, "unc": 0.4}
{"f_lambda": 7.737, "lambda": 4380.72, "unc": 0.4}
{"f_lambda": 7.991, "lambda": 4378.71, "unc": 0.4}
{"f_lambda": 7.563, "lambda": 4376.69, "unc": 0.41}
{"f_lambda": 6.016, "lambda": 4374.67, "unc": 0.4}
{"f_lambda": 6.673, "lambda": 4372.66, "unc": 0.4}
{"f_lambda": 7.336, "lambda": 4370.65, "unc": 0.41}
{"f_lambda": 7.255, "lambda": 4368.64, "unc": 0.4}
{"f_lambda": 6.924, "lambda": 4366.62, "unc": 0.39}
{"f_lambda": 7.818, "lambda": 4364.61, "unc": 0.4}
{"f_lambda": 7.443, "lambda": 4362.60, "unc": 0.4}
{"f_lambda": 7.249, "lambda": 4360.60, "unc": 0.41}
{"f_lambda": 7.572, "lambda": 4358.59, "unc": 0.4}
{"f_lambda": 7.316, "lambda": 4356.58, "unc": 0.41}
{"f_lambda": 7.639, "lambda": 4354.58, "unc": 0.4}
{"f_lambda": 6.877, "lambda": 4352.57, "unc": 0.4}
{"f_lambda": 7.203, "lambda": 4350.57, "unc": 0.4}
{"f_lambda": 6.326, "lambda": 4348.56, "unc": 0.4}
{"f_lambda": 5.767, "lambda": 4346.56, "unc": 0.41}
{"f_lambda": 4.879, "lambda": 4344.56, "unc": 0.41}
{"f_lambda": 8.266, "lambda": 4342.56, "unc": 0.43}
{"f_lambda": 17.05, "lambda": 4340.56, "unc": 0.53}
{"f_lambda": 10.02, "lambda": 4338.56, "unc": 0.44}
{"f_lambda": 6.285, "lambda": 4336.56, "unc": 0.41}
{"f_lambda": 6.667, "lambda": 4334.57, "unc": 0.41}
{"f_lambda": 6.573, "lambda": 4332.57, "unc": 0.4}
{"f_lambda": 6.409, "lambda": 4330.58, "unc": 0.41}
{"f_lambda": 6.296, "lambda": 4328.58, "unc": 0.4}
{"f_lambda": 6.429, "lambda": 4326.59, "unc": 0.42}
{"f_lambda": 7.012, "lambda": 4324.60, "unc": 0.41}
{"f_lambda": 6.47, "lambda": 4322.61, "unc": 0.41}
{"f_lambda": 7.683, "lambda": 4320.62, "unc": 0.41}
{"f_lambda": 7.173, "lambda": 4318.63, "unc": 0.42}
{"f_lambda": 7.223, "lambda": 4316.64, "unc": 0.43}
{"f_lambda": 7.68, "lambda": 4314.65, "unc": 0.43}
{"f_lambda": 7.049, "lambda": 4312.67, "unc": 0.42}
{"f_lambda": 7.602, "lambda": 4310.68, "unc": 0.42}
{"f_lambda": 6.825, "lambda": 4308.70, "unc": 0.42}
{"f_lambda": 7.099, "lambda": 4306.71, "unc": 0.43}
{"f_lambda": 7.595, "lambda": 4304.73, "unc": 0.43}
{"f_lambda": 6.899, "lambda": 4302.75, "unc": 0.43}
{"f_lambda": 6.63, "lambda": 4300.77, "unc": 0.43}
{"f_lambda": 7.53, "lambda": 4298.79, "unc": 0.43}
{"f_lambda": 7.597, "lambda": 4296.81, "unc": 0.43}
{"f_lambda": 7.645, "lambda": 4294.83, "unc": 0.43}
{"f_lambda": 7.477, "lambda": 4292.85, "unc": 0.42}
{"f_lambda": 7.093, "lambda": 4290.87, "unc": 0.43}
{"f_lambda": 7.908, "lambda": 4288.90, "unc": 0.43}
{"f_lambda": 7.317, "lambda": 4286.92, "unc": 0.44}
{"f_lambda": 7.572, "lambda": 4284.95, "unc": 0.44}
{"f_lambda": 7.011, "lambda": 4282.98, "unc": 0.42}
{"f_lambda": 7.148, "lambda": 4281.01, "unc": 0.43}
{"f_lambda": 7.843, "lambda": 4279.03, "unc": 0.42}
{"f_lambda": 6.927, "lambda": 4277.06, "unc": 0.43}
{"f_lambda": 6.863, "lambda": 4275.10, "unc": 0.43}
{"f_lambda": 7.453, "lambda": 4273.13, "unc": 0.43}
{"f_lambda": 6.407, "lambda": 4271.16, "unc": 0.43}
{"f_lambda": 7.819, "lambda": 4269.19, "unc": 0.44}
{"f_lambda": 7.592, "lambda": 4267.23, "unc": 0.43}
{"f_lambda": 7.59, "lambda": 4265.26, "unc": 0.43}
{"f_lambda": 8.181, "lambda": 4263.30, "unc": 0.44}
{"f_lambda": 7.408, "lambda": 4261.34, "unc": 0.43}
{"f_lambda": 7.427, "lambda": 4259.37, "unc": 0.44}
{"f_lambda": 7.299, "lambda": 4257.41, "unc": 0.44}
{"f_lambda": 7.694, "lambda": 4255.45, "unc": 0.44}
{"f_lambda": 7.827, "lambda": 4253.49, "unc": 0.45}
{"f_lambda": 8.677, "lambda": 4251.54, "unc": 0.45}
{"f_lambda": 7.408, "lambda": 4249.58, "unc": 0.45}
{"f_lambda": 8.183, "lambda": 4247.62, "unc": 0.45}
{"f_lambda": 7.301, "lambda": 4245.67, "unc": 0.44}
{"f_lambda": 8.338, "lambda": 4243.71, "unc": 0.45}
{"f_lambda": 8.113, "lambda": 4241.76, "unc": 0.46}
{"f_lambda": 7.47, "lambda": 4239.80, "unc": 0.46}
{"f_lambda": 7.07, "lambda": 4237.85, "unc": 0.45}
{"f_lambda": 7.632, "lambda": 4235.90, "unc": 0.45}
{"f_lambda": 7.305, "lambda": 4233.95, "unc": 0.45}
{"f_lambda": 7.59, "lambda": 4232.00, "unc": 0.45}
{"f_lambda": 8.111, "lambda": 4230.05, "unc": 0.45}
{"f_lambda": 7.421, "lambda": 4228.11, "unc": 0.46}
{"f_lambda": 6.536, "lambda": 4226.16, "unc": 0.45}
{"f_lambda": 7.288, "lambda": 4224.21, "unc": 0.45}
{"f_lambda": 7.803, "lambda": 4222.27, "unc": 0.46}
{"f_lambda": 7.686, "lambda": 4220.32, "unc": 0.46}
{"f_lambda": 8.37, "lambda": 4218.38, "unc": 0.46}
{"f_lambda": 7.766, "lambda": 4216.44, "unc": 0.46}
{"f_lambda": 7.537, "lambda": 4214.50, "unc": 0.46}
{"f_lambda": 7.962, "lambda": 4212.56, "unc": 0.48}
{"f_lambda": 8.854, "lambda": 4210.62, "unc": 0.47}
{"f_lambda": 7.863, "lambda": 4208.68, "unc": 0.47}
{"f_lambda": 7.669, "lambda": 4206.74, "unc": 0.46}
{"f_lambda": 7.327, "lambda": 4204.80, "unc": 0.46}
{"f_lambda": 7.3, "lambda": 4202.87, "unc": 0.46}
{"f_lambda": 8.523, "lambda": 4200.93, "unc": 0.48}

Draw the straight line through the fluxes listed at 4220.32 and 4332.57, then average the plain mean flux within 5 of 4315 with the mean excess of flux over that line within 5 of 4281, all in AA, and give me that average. 3.78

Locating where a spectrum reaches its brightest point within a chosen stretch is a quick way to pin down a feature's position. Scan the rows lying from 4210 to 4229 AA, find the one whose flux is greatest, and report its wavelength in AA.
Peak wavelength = 4210.62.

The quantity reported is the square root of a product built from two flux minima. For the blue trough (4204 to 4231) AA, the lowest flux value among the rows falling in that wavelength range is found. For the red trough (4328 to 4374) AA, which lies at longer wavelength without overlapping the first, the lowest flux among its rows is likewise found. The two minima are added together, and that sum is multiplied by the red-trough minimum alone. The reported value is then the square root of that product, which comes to 7.5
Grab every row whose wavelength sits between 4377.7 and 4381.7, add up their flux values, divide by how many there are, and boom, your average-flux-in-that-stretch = 7.9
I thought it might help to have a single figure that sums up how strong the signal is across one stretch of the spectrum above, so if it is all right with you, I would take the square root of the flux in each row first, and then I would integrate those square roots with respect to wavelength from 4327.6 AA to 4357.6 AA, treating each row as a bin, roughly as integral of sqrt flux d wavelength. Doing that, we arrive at 81.5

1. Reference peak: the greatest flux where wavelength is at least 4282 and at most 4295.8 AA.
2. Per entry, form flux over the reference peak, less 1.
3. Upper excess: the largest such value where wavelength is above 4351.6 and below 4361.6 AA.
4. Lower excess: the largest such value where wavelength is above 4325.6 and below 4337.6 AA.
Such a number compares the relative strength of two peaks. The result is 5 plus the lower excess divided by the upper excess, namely 10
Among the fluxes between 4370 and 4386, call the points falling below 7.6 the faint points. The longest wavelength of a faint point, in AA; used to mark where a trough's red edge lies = 4384.76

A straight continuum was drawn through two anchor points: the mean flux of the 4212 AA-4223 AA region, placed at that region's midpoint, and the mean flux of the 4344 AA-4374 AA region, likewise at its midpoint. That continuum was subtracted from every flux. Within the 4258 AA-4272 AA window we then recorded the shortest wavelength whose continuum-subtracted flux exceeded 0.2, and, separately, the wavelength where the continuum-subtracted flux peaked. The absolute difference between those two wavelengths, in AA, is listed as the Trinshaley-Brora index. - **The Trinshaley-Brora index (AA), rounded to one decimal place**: 0.0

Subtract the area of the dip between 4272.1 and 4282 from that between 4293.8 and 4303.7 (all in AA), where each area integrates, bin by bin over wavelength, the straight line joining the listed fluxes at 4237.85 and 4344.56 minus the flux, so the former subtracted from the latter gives -5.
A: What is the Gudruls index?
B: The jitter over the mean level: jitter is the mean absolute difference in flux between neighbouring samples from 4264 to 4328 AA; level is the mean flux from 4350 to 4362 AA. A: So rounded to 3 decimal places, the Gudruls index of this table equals 0.070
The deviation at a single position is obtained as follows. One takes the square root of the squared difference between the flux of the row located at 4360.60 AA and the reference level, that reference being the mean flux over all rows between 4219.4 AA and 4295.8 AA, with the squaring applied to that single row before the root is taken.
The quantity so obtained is 0.27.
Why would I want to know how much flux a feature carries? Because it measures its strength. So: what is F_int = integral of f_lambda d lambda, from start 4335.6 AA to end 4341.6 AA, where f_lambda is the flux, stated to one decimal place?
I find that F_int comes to 66.7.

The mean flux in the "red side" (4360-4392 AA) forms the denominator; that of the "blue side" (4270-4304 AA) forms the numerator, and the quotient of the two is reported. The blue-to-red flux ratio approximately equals 1.01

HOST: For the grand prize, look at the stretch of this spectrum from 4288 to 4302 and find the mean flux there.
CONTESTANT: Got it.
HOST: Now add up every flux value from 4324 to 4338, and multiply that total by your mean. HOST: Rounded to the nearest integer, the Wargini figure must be 338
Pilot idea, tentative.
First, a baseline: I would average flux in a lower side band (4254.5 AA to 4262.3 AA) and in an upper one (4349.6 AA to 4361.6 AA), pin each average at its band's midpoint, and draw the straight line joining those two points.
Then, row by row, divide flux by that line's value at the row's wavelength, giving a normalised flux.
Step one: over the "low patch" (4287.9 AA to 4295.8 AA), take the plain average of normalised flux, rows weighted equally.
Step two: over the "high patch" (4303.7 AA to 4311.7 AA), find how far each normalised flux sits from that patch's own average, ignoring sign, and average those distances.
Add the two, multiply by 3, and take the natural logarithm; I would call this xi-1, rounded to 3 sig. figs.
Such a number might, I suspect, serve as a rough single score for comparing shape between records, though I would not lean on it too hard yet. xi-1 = 1.16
